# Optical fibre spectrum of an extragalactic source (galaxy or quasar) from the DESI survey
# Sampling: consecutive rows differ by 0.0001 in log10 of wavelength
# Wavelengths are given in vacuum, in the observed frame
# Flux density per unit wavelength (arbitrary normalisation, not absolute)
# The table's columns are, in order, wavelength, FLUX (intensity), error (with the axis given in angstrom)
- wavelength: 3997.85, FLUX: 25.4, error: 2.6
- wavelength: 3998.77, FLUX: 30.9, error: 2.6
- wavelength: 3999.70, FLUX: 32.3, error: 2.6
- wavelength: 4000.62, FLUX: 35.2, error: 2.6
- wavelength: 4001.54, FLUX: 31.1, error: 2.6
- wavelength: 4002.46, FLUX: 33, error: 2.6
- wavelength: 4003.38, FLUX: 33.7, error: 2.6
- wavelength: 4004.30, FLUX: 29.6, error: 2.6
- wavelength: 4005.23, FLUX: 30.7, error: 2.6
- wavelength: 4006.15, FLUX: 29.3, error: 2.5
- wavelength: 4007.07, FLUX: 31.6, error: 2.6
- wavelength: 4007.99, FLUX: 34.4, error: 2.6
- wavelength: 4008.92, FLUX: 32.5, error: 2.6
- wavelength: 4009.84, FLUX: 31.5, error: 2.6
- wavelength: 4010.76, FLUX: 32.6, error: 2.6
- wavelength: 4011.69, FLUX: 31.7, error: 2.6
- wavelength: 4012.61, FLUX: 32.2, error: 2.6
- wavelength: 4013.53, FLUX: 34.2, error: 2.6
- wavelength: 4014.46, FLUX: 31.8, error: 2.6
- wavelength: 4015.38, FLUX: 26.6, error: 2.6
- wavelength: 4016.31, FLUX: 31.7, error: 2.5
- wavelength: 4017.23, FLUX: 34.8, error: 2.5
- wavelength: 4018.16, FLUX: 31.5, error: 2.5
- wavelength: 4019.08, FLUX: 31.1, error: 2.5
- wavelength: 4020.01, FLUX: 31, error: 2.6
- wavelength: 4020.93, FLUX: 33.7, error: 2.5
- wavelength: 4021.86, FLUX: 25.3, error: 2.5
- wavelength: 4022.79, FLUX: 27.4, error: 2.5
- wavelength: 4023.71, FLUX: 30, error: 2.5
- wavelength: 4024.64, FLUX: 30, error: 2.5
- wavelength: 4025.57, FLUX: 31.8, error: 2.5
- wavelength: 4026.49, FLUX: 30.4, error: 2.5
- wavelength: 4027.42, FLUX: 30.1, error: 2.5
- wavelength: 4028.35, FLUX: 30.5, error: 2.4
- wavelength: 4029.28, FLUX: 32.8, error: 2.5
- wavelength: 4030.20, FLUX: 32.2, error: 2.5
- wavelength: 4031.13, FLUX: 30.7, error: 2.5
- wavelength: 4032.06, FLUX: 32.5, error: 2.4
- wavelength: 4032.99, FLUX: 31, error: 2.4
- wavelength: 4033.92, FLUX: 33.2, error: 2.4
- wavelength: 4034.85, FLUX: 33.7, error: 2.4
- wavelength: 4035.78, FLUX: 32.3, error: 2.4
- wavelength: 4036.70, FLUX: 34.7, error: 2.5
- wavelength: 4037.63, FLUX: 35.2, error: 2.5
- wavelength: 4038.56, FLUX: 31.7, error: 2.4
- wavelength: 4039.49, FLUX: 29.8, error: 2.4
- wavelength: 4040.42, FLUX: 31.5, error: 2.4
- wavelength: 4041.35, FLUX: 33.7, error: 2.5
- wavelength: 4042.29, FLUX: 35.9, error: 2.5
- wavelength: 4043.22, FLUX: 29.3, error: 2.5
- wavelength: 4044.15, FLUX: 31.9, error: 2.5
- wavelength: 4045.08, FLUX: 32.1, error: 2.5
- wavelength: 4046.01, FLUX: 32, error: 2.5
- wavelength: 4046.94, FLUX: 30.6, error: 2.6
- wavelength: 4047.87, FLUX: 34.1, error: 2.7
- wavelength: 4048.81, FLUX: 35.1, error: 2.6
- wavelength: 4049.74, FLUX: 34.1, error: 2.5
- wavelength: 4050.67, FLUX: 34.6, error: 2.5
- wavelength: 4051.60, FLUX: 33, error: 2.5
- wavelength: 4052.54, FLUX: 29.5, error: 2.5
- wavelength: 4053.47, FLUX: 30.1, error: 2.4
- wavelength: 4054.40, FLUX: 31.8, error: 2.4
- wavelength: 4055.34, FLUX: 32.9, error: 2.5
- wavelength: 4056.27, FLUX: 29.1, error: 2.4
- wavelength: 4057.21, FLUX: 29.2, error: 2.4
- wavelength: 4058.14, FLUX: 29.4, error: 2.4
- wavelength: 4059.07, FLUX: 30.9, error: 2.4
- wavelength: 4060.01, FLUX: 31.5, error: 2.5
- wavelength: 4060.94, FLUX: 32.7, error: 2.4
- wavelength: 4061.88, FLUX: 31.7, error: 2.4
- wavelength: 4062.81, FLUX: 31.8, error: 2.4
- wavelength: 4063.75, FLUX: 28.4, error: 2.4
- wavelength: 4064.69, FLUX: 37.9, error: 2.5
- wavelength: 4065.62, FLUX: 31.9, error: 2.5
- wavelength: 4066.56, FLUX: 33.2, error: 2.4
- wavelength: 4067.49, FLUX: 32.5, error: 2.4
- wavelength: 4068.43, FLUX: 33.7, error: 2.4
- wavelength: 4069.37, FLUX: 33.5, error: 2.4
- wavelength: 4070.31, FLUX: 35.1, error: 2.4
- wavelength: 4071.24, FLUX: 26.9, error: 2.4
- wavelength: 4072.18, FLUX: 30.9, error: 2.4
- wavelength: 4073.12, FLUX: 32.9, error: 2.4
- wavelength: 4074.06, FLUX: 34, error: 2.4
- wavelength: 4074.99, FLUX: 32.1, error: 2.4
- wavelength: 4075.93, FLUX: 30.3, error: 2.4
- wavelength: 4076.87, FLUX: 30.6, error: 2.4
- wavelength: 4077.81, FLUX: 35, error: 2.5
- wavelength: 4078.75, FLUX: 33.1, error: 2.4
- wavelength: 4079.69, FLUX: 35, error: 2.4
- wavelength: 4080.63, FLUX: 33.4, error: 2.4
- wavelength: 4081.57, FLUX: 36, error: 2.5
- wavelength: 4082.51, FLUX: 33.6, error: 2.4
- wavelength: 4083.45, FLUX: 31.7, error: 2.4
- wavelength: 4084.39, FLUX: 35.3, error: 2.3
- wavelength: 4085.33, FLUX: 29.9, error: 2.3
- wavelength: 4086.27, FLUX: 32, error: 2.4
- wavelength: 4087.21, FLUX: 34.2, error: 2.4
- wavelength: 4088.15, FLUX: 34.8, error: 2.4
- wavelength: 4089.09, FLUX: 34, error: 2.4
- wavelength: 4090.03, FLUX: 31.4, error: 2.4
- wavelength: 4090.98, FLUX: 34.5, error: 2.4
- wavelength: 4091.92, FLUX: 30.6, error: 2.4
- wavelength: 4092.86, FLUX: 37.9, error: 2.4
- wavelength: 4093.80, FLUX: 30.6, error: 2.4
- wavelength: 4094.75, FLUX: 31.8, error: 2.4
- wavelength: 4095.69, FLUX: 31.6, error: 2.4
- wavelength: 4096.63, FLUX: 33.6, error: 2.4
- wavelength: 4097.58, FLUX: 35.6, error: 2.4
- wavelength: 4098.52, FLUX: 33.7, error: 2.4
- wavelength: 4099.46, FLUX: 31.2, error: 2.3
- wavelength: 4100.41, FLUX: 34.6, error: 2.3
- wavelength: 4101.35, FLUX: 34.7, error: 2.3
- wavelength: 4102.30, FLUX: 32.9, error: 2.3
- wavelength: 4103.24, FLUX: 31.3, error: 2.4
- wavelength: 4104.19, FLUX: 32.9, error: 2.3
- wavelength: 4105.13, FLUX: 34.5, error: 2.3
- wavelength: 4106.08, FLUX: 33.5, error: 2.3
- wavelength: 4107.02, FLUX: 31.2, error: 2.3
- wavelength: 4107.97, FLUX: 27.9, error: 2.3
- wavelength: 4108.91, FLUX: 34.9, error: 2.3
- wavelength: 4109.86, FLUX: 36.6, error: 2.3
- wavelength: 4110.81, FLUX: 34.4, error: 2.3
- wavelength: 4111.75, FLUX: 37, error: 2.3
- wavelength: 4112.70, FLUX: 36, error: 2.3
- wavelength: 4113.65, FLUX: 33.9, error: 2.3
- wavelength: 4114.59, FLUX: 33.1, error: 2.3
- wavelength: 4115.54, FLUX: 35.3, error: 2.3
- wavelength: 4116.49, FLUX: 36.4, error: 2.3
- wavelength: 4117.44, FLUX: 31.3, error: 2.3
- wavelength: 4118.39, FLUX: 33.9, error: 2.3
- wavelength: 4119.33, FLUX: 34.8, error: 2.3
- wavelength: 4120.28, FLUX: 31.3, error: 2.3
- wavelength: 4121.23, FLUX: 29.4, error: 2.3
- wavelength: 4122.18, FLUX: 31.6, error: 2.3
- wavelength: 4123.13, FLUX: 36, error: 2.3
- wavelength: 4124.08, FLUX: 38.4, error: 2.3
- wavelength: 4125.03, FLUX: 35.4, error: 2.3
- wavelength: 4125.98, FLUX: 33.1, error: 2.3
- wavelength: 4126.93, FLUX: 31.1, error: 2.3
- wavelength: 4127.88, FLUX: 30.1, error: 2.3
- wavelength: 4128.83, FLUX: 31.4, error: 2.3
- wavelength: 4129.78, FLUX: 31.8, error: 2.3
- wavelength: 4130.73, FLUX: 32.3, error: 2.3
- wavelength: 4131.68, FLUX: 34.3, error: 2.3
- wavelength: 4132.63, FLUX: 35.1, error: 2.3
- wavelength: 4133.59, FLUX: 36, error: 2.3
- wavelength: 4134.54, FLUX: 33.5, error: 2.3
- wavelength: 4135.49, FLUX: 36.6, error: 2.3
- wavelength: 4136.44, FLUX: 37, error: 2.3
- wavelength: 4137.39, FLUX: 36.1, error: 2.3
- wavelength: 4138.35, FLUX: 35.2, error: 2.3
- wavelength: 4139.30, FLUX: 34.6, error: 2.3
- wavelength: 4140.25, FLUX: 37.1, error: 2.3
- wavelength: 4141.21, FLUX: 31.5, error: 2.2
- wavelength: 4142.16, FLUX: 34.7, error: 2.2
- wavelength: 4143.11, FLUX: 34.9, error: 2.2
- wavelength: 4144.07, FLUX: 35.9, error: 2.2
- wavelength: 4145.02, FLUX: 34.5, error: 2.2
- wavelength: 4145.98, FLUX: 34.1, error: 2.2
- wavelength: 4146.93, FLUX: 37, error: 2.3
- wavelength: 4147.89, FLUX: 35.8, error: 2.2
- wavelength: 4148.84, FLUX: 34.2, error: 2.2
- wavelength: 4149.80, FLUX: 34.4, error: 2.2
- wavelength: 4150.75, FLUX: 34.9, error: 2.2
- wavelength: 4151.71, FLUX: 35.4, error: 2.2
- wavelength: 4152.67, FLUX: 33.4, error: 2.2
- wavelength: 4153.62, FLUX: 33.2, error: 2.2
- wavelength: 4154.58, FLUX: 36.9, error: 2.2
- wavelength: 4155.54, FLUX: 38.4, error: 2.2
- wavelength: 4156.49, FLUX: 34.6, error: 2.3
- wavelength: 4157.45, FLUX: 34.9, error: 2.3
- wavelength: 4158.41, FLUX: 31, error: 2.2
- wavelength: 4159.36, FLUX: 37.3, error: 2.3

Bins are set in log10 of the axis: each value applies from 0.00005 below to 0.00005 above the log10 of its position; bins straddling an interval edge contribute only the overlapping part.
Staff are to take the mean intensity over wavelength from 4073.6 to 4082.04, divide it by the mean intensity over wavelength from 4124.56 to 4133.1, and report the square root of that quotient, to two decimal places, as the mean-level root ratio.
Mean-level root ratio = 1.01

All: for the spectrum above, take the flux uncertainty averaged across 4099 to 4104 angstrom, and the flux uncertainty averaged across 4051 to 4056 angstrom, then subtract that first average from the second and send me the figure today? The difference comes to 0.14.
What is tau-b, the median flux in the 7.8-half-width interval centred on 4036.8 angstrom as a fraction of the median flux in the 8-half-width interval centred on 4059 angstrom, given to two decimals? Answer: 1.02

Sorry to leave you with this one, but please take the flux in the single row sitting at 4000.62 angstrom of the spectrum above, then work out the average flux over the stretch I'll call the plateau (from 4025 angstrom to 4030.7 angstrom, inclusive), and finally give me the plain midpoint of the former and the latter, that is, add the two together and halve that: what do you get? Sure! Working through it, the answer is 33.2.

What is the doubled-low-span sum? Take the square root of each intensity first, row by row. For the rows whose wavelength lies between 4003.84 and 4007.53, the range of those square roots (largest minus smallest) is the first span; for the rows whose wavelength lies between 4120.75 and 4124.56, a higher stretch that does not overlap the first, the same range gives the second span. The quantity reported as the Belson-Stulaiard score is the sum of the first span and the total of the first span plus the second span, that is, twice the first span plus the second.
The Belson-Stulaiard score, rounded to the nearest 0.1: 1.2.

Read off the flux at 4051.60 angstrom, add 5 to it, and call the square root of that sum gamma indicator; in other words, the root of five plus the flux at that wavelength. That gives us 6.16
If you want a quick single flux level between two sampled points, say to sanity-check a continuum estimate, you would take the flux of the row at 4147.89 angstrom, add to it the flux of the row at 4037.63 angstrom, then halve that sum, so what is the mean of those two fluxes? 35.5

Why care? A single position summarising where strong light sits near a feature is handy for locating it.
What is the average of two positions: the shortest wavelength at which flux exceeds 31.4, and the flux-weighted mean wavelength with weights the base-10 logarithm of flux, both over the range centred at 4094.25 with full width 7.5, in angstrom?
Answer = 4092.6 angstrom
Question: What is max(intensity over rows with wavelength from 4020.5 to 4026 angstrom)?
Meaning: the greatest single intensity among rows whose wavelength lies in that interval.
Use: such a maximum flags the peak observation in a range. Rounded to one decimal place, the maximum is 33.7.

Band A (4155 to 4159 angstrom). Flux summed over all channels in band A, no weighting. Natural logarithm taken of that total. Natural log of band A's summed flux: 4.93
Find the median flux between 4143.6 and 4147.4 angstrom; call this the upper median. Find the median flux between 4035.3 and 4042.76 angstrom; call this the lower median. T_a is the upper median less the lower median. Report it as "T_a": 2.20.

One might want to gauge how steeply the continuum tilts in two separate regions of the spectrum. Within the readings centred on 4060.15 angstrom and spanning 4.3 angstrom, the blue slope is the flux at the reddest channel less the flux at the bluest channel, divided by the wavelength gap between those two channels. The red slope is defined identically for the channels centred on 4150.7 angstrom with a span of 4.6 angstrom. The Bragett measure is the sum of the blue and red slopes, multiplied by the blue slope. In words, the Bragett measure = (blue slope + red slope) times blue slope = 0.25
